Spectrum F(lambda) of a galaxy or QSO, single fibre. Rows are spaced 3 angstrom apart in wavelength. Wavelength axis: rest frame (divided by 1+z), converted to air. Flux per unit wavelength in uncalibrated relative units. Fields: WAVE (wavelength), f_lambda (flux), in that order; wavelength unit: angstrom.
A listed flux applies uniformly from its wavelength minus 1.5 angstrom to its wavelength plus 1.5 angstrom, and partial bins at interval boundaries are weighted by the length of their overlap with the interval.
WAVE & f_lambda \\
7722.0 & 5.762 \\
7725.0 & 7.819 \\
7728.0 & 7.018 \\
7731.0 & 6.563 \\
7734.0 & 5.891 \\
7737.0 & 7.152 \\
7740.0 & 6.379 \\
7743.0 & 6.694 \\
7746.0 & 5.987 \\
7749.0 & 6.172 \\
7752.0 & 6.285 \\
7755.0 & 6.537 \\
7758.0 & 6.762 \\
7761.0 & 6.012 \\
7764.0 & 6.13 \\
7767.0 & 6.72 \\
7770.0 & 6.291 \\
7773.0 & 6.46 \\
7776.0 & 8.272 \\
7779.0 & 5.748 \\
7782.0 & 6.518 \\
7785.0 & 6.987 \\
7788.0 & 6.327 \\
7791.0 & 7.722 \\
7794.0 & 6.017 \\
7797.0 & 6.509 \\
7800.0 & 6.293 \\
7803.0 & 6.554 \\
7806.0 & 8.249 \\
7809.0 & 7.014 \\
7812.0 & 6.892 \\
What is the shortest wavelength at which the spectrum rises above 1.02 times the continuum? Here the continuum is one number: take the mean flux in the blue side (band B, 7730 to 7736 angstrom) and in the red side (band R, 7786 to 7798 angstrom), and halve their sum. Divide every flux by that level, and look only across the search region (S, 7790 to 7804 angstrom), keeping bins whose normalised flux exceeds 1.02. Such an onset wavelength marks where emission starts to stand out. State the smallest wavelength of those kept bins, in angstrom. 7791.0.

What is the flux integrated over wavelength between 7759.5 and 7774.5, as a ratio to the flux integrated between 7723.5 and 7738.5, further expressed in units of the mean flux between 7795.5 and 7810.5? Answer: 0.133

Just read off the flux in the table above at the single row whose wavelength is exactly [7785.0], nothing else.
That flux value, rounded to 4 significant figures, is 6.987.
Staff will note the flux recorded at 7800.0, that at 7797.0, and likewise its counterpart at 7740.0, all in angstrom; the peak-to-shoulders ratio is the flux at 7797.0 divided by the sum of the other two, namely 0.51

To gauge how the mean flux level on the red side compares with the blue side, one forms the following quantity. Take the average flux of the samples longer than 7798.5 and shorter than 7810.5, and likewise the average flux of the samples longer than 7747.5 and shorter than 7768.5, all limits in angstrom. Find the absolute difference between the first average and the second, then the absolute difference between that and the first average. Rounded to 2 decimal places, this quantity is 6.37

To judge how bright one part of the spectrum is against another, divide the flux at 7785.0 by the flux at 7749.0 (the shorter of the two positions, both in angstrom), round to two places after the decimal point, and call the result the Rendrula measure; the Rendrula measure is 1.13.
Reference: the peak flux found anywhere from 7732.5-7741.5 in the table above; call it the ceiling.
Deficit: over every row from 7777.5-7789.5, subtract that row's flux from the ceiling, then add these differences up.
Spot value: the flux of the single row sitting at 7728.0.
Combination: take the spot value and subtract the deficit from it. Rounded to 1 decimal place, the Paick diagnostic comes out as 4.0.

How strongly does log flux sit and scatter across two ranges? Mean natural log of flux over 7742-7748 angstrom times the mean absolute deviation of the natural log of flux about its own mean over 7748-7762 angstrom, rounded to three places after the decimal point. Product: 0.068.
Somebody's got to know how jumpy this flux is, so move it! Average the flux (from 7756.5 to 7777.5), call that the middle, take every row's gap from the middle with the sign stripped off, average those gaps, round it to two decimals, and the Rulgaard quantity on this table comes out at 0.50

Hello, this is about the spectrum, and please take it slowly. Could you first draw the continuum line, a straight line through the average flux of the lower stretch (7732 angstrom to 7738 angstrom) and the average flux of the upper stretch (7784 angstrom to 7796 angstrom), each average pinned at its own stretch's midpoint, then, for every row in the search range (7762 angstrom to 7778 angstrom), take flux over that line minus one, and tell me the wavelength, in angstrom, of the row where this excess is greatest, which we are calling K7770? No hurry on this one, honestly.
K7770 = 7776.0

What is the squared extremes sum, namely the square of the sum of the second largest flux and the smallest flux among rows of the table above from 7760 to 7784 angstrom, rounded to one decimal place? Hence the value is 155.5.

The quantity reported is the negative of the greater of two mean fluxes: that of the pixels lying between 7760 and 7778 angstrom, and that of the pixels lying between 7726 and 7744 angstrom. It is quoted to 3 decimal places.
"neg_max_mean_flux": -6.647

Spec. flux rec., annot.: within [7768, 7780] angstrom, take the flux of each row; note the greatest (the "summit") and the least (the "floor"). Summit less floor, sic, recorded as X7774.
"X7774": 2.5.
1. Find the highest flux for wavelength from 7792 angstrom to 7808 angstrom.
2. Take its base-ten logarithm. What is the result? 0.916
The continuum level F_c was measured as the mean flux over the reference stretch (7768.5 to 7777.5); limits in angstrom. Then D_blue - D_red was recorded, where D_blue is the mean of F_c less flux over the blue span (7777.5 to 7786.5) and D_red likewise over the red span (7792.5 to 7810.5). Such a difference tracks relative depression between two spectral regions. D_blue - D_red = 0.4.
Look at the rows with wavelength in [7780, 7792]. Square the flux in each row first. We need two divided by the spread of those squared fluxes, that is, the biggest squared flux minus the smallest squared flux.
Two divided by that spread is 0.10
